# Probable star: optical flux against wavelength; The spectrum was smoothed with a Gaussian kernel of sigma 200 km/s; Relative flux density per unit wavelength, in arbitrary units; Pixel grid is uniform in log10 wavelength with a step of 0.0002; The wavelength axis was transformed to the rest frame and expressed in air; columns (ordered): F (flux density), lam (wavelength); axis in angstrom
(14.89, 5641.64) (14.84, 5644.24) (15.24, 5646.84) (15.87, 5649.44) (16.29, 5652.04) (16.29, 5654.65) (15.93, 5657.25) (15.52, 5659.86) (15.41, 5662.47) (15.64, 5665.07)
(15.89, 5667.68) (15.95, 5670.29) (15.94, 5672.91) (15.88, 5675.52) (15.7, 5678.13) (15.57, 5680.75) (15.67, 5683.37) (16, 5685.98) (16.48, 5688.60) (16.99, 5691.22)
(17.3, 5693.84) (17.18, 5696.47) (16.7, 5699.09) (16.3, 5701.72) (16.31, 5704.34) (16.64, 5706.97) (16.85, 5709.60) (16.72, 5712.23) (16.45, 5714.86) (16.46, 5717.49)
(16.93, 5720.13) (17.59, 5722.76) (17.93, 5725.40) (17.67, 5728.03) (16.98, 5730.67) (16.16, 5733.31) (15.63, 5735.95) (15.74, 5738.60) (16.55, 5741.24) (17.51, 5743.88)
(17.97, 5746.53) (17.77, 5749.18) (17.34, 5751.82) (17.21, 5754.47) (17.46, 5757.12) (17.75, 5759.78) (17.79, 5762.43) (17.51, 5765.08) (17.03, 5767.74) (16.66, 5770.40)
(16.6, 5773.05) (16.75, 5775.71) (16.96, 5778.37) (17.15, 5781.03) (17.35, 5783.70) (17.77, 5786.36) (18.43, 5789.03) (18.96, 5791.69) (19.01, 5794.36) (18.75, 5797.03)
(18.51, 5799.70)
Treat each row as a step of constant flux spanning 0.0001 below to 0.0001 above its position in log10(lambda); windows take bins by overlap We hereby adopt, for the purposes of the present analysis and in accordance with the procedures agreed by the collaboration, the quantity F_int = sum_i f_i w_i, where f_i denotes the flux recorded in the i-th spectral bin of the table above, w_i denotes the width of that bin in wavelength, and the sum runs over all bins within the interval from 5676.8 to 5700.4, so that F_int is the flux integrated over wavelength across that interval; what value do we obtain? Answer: 387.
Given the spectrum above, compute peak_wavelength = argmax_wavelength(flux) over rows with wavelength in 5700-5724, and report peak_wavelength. 5722.76 angstrom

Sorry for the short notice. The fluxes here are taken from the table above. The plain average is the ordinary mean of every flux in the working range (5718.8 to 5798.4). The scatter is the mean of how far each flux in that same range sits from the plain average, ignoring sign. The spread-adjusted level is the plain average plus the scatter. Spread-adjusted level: 18.0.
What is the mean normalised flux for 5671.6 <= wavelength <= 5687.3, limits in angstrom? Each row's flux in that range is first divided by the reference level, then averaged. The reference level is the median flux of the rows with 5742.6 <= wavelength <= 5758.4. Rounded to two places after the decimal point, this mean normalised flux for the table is 0.90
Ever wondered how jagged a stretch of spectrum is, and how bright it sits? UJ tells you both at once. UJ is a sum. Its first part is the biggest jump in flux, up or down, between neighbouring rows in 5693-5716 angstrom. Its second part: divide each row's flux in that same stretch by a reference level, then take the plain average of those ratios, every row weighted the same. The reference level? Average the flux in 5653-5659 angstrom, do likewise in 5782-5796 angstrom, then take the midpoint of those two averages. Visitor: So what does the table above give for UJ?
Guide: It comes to 1.45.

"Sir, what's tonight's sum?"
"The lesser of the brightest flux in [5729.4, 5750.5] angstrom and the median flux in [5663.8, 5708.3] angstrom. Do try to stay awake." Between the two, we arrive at 16.0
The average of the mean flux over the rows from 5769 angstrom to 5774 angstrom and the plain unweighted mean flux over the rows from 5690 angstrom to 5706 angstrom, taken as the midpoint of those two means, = 16.7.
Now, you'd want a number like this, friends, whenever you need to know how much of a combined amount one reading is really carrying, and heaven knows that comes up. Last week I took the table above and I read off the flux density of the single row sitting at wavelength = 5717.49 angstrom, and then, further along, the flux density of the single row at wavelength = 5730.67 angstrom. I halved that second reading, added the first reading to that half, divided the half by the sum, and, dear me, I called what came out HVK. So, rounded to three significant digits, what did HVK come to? 0.340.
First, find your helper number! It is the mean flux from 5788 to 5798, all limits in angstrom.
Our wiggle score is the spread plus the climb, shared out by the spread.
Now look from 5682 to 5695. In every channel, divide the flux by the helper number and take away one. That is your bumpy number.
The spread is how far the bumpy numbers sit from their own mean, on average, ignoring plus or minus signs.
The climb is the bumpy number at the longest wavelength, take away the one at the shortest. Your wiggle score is 4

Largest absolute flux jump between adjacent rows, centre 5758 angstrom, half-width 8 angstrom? 0.29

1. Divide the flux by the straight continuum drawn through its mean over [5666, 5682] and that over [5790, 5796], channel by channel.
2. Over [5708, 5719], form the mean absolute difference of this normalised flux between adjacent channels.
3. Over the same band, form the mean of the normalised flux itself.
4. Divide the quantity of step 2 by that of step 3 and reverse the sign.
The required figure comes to -0.012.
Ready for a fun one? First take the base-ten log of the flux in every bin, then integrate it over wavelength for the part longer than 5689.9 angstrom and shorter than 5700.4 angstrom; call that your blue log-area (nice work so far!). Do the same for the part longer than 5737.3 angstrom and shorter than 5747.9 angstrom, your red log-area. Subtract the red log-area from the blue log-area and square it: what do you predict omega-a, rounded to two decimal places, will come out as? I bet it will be 0.01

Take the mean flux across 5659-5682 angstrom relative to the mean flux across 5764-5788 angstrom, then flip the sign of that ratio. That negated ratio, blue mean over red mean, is -0.920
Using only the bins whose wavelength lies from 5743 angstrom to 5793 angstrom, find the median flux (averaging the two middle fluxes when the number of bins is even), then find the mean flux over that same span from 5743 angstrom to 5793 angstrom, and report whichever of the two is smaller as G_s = 17.5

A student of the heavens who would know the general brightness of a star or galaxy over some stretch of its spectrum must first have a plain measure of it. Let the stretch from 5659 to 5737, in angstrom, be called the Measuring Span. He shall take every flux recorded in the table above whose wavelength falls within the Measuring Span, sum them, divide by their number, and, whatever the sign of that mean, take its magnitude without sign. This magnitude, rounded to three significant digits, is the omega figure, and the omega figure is 16.4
